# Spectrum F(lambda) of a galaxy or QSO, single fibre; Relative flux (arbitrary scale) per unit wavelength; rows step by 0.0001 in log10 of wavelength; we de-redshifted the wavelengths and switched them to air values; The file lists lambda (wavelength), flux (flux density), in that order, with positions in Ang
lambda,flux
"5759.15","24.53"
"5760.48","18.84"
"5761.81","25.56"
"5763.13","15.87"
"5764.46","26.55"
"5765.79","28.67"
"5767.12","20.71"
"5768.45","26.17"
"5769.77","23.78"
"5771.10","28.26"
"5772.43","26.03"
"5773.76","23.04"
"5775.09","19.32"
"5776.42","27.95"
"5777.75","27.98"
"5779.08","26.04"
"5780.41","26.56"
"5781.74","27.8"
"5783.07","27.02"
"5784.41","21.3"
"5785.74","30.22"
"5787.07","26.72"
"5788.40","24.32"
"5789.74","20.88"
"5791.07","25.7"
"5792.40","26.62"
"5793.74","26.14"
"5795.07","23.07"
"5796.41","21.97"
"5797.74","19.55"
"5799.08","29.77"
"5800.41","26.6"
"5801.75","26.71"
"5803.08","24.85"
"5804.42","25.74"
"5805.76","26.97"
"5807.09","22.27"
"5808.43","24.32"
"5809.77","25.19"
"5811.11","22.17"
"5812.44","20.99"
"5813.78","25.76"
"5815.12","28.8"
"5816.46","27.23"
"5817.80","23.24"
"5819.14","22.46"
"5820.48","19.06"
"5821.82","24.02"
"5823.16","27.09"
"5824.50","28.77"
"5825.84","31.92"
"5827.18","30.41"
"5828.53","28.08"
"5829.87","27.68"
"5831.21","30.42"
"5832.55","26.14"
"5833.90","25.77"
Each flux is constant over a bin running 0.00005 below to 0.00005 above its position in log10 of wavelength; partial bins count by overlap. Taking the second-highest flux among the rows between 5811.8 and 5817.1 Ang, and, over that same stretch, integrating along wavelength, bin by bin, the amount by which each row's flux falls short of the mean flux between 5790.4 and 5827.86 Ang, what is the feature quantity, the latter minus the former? -30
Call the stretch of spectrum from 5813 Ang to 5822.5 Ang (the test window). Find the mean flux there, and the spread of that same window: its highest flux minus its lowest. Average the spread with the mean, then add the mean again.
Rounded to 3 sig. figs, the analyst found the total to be 41.4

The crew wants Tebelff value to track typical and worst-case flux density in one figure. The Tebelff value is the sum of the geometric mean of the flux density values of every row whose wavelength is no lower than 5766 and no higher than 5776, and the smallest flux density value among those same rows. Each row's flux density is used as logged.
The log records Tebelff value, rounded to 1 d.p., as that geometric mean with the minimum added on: 43.0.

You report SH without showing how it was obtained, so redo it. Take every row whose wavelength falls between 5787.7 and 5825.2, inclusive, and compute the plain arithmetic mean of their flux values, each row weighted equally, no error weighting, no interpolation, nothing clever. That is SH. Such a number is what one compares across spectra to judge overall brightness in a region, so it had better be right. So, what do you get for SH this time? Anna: 24.7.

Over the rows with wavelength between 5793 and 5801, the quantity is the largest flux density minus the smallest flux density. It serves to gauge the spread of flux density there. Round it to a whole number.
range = 10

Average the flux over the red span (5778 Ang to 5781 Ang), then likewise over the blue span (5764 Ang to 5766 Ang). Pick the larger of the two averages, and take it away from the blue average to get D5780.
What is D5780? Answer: 0.0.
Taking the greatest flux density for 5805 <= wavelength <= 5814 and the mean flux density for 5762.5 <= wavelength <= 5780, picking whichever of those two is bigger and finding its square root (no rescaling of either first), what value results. 5.19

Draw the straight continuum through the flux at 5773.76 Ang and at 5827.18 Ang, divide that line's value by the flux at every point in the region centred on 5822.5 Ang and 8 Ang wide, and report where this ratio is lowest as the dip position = 5825.84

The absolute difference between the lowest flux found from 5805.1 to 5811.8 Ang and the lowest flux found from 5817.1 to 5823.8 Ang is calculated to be 3.1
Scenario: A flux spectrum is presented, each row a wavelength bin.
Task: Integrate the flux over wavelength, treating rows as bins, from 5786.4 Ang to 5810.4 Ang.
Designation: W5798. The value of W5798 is 597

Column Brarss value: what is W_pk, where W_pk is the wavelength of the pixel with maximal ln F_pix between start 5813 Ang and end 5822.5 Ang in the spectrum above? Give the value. 5815.12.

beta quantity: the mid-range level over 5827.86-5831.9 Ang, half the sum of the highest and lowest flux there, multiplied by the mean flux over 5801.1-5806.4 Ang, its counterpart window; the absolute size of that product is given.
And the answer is 757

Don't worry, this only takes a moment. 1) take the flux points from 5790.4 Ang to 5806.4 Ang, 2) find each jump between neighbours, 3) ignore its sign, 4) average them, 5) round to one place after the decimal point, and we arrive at 2.3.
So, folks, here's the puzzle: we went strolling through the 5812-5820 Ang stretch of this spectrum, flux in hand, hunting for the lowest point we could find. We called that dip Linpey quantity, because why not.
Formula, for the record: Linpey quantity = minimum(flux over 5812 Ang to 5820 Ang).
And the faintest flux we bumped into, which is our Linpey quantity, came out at 20.99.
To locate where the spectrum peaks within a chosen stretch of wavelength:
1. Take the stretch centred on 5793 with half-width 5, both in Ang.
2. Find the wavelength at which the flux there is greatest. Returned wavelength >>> 5792.40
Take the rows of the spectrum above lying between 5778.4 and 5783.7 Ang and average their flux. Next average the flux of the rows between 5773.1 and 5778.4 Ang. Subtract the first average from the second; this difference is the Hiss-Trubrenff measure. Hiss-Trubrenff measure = -2.3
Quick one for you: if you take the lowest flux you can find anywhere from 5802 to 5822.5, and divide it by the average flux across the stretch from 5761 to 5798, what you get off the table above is 0.77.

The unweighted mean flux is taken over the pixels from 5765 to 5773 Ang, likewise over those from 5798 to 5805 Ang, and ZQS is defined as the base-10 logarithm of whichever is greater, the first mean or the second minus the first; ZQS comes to 1.41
